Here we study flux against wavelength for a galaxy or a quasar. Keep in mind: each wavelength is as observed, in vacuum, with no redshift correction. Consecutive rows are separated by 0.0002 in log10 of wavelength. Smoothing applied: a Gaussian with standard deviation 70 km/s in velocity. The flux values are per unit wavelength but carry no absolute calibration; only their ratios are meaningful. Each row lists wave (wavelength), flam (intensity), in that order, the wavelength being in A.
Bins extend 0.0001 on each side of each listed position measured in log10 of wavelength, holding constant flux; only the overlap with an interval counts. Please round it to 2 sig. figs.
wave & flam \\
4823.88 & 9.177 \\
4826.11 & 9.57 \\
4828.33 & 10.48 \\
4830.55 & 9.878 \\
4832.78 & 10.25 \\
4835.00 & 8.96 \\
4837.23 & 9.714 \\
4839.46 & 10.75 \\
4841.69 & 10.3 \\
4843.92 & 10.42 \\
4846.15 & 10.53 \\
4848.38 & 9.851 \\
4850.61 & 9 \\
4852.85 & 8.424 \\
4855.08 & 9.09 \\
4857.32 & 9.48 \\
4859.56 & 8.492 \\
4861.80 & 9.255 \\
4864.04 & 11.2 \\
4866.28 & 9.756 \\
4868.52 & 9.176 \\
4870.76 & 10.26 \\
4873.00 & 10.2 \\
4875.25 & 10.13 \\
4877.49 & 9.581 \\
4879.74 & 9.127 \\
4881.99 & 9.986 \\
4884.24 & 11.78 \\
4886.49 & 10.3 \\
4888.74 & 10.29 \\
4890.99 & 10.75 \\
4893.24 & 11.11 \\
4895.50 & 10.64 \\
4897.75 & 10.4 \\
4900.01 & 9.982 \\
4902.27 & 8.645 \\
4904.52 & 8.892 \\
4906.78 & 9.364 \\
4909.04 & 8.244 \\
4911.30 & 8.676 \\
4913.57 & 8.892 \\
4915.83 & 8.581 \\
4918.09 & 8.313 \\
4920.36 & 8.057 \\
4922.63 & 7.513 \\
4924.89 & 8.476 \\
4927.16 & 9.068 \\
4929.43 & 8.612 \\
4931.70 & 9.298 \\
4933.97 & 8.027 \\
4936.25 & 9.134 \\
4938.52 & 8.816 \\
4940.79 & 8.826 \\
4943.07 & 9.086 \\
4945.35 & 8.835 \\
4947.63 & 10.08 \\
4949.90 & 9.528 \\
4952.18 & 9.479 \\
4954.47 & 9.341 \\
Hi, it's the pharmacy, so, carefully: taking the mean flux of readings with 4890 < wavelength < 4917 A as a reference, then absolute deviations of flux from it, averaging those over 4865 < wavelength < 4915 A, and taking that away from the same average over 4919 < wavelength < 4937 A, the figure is 0.22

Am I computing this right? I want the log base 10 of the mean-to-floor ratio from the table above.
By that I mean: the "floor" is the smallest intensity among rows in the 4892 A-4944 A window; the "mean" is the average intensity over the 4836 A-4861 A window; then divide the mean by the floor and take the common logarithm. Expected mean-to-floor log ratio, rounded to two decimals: 0.11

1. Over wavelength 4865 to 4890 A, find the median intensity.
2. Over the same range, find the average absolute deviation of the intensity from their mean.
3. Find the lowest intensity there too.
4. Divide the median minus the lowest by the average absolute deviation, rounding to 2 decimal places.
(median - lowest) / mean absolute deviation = 2.09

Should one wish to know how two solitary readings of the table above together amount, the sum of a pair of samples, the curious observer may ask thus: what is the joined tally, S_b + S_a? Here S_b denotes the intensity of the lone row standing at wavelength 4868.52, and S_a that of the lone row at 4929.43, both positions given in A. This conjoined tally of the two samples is 17.8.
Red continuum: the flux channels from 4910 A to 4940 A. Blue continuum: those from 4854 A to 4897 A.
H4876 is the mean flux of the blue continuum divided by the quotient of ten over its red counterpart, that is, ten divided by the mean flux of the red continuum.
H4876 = 8.6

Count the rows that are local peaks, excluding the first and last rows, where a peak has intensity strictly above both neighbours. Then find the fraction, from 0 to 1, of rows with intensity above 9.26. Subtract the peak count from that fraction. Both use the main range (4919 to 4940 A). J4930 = -2.89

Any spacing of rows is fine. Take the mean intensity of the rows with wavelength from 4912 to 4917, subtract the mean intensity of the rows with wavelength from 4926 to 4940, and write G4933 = -0.1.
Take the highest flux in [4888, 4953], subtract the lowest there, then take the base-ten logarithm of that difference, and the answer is 0.56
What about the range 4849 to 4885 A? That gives 0.53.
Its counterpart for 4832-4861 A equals 0.37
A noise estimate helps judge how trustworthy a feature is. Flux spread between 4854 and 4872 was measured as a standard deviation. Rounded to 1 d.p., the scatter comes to 0.8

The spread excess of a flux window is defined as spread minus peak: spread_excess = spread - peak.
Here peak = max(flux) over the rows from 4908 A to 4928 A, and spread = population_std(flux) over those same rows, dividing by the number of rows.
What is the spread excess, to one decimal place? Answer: -8.6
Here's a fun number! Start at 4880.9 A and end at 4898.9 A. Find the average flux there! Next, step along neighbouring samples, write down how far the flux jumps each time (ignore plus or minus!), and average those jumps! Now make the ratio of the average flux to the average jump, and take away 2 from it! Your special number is 13.5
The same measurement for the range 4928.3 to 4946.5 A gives 13.8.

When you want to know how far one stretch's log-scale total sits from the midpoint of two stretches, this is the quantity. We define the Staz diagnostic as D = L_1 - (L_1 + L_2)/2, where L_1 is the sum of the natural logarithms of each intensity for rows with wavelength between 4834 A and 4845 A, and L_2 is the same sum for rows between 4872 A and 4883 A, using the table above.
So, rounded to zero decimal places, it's 0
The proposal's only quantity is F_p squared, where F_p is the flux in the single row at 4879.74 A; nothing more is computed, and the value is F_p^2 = 83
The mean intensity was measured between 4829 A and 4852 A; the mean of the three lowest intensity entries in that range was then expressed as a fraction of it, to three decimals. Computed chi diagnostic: 0.926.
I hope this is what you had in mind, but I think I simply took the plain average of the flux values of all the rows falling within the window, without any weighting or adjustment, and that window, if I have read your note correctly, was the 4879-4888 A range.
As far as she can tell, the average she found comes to 10.3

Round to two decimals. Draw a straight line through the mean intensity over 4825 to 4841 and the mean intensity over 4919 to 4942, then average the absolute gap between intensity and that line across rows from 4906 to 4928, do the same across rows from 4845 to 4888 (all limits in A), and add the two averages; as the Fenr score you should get 1.20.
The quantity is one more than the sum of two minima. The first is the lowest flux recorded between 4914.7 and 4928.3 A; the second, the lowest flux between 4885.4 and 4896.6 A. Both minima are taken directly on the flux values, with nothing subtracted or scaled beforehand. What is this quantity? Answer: 18.8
